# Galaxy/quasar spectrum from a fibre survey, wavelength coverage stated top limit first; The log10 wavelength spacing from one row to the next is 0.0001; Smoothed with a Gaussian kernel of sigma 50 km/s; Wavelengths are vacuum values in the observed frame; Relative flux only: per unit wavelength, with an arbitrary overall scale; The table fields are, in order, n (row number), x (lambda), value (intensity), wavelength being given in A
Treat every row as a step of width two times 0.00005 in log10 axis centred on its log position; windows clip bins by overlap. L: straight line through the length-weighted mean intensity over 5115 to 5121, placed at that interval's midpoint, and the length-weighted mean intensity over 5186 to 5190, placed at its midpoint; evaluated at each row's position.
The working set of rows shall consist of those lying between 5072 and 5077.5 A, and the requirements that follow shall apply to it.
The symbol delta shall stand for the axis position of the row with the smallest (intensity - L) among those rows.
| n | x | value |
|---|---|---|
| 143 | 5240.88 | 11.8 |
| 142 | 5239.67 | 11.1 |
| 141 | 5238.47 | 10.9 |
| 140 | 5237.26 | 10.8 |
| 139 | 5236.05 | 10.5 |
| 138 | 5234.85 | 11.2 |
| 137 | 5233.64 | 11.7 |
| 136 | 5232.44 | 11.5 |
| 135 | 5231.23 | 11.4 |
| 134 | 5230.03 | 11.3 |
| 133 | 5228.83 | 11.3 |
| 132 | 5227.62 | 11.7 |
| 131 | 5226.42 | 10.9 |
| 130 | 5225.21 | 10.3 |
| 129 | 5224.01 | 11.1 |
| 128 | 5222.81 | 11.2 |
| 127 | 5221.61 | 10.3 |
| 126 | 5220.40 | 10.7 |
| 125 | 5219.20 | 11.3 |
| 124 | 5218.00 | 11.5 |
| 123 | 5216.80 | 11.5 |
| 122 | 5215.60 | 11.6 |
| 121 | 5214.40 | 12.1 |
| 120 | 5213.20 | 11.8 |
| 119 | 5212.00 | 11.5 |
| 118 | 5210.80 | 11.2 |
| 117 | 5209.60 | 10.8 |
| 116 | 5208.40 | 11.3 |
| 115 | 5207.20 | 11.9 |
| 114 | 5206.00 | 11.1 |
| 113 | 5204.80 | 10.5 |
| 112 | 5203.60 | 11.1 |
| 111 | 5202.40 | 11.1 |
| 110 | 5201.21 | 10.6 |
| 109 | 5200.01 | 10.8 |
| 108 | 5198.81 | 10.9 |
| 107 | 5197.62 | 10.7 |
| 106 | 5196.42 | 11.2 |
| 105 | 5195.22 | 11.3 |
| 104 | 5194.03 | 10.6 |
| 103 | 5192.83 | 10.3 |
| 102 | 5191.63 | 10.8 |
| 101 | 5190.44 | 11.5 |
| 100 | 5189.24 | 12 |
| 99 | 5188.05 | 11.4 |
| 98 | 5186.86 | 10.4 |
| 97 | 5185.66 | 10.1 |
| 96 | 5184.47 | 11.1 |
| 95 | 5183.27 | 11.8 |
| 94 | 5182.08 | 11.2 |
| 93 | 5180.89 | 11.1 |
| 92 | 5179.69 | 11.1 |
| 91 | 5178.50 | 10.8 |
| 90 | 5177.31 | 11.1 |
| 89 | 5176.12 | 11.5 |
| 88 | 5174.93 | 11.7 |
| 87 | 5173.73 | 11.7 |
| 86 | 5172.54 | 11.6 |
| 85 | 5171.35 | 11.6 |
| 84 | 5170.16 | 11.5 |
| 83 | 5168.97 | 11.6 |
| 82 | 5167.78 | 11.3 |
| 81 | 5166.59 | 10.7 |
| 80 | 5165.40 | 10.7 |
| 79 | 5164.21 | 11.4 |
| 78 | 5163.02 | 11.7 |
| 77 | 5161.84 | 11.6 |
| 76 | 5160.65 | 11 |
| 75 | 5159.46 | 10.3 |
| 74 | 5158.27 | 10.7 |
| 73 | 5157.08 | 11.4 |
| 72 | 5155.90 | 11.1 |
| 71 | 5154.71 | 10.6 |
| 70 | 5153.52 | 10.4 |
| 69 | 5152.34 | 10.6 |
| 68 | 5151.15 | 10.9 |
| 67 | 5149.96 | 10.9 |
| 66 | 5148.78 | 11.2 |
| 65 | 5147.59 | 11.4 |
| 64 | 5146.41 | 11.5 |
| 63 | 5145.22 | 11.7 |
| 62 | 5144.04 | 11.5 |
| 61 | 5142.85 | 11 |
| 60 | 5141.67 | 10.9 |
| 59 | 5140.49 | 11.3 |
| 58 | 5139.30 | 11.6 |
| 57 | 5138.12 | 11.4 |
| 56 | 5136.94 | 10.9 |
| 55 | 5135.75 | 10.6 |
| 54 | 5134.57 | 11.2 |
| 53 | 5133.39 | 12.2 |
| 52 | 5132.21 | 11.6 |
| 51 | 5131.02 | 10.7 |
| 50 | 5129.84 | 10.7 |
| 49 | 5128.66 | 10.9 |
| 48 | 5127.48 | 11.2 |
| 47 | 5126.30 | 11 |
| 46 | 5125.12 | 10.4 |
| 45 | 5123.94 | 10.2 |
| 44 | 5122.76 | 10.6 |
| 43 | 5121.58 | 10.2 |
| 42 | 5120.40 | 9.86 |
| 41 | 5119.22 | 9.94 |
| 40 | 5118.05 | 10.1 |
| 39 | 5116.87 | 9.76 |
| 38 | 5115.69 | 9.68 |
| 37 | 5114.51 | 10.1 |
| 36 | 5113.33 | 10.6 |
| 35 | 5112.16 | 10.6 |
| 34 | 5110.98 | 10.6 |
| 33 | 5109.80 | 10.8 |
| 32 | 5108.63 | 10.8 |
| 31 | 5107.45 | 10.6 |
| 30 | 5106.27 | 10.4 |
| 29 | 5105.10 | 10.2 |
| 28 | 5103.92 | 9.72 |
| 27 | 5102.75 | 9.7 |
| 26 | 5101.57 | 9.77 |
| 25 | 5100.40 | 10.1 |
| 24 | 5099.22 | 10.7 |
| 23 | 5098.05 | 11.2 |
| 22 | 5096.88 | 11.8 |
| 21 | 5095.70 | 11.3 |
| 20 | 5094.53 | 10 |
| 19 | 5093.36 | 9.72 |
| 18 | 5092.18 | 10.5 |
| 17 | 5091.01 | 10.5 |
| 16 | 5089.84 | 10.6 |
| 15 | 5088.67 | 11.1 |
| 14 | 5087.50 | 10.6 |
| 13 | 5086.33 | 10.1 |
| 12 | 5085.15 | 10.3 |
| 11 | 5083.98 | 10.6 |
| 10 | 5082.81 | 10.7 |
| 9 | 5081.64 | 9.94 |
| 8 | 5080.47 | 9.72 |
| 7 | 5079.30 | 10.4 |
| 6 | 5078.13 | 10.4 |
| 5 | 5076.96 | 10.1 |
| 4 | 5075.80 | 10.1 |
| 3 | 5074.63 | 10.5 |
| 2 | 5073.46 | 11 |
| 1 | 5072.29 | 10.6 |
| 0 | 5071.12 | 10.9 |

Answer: 5076.96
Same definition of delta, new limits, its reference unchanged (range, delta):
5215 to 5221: 5220.40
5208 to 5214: 5209.60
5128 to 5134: 5131.02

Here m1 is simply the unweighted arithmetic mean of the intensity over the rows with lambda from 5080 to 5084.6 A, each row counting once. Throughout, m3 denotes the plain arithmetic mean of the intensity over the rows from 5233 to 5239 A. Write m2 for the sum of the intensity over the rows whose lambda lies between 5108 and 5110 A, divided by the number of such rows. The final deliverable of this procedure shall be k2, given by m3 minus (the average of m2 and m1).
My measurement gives 0.5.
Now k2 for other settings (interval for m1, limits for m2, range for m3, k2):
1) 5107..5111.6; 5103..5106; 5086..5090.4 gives 0.3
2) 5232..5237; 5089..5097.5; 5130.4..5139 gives 0.3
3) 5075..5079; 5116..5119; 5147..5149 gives 1.2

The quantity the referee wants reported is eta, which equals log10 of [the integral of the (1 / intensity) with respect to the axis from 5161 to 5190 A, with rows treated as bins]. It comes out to 0.41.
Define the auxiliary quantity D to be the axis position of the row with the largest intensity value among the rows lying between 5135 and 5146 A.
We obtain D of 5145.22 A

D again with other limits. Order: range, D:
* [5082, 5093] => 5088.67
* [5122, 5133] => 5132.21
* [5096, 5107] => 5096.88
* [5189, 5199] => 5189.24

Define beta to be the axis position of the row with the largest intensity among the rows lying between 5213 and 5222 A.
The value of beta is 5214.40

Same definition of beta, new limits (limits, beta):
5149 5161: 5157.08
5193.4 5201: 5195.22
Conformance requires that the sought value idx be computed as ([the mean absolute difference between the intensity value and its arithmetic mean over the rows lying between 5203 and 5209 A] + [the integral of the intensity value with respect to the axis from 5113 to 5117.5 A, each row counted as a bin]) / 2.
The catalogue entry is 23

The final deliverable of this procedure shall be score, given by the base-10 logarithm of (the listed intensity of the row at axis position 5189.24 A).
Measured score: 1.08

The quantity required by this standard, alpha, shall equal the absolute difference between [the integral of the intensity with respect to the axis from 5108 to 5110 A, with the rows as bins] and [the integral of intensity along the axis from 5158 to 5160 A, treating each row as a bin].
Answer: 0.7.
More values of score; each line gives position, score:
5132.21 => 1.06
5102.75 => 0.99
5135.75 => 1.03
